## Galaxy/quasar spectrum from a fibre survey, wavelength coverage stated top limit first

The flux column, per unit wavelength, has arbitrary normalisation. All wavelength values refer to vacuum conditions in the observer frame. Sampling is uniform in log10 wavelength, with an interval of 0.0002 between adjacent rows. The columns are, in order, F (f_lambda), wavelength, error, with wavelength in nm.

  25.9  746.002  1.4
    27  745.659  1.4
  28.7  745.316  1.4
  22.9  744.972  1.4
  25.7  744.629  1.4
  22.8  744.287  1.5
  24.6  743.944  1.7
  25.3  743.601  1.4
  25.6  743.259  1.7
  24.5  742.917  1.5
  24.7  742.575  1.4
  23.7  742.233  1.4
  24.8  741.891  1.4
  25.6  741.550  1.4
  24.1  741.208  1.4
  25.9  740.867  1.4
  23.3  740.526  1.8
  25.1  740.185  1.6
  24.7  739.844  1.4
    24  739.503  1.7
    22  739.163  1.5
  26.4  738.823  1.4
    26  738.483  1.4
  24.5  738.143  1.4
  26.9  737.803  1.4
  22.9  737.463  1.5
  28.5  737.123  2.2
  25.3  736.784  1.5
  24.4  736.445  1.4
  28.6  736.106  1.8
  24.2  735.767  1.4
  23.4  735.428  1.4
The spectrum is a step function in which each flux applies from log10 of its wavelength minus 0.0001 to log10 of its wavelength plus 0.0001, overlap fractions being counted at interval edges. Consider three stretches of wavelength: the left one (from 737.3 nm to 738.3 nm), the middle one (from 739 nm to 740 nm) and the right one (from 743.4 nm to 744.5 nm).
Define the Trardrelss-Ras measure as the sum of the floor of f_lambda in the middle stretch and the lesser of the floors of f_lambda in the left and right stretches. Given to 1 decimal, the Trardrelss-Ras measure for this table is 44.8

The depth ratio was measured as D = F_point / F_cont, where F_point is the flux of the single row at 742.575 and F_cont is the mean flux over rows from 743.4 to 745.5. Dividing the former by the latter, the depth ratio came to 0.99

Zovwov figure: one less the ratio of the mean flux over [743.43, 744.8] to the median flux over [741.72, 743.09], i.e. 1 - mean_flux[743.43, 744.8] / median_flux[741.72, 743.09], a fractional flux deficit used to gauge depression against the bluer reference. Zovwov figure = 0.00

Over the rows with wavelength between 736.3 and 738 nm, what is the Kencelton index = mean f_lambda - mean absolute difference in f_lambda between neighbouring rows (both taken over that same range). 22.2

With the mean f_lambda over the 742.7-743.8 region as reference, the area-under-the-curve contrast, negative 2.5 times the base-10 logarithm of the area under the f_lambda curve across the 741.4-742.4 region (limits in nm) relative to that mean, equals 0.0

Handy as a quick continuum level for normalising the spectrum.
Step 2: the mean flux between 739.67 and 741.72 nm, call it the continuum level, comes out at 24.8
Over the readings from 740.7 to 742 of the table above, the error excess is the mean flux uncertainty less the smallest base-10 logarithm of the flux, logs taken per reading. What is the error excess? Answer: 0.018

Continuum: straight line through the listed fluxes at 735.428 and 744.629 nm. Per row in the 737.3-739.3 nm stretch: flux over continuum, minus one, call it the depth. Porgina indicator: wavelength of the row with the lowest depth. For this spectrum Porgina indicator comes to 739.163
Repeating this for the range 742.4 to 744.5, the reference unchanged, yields 744.287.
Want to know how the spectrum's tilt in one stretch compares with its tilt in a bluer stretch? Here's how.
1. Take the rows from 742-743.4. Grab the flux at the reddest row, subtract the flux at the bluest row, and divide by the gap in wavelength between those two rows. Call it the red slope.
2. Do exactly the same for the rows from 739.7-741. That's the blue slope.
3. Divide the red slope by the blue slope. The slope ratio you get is 1.6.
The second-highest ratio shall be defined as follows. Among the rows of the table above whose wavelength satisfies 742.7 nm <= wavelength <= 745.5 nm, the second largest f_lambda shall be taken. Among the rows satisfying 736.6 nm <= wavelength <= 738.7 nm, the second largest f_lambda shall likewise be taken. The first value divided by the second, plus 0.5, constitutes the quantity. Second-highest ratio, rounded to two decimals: 1.46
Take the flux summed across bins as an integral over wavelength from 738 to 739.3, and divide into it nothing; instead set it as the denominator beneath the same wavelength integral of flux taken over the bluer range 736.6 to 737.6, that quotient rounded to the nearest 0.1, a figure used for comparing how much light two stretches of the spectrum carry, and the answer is 0.8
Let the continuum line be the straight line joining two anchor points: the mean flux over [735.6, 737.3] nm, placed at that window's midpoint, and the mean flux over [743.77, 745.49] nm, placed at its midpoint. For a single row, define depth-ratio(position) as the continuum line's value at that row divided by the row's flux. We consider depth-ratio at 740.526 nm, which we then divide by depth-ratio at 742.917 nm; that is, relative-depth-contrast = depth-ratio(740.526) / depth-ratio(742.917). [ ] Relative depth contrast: 1.07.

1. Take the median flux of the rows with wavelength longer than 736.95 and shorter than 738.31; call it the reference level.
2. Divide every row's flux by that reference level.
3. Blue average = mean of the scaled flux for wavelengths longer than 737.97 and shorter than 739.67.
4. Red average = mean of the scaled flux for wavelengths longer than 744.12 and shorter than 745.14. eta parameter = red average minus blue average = -0.030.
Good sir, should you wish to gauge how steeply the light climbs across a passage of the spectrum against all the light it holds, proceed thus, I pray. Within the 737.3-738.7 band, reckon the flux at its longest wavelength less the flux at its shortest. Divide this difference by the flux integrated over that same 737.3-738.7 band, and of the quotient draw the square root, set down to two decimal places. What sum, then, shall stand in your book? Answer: 0.30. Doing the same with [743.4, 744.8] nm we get 0.11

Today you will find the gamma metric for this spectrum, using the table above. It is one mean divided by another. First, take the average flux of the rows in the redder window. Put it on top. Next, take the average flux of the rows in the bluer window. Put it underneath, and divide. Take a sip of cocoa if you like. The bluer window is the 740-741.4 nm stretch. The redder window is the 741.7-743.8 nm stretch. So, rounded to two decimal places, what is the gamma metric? 1.01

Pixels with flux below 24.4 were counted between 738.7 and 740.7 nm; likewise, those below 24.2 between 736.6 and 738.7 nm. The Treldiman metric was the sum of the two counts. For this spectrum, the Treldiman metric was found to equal 4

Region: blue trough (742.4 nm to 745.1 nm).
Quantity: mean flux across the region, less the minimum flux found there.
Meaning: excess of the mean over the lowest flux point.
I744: 1.7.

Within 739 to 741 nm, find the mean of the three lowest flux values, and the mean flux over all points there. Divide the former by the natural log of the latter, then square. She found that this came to 52.6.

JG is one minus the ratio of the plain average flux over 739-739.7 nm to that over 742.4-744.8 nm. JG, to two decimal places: 0.07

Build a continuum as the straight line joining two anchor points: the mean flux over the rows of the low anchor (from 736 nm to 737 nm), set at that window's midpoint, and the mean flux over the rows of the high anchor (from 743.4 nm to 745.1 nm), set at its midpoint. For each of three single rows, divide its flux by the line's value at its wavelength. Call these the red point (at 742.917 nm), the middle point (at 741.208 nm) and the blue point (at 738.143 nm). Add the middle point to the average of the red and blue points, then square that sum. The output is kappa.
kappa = 3.8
